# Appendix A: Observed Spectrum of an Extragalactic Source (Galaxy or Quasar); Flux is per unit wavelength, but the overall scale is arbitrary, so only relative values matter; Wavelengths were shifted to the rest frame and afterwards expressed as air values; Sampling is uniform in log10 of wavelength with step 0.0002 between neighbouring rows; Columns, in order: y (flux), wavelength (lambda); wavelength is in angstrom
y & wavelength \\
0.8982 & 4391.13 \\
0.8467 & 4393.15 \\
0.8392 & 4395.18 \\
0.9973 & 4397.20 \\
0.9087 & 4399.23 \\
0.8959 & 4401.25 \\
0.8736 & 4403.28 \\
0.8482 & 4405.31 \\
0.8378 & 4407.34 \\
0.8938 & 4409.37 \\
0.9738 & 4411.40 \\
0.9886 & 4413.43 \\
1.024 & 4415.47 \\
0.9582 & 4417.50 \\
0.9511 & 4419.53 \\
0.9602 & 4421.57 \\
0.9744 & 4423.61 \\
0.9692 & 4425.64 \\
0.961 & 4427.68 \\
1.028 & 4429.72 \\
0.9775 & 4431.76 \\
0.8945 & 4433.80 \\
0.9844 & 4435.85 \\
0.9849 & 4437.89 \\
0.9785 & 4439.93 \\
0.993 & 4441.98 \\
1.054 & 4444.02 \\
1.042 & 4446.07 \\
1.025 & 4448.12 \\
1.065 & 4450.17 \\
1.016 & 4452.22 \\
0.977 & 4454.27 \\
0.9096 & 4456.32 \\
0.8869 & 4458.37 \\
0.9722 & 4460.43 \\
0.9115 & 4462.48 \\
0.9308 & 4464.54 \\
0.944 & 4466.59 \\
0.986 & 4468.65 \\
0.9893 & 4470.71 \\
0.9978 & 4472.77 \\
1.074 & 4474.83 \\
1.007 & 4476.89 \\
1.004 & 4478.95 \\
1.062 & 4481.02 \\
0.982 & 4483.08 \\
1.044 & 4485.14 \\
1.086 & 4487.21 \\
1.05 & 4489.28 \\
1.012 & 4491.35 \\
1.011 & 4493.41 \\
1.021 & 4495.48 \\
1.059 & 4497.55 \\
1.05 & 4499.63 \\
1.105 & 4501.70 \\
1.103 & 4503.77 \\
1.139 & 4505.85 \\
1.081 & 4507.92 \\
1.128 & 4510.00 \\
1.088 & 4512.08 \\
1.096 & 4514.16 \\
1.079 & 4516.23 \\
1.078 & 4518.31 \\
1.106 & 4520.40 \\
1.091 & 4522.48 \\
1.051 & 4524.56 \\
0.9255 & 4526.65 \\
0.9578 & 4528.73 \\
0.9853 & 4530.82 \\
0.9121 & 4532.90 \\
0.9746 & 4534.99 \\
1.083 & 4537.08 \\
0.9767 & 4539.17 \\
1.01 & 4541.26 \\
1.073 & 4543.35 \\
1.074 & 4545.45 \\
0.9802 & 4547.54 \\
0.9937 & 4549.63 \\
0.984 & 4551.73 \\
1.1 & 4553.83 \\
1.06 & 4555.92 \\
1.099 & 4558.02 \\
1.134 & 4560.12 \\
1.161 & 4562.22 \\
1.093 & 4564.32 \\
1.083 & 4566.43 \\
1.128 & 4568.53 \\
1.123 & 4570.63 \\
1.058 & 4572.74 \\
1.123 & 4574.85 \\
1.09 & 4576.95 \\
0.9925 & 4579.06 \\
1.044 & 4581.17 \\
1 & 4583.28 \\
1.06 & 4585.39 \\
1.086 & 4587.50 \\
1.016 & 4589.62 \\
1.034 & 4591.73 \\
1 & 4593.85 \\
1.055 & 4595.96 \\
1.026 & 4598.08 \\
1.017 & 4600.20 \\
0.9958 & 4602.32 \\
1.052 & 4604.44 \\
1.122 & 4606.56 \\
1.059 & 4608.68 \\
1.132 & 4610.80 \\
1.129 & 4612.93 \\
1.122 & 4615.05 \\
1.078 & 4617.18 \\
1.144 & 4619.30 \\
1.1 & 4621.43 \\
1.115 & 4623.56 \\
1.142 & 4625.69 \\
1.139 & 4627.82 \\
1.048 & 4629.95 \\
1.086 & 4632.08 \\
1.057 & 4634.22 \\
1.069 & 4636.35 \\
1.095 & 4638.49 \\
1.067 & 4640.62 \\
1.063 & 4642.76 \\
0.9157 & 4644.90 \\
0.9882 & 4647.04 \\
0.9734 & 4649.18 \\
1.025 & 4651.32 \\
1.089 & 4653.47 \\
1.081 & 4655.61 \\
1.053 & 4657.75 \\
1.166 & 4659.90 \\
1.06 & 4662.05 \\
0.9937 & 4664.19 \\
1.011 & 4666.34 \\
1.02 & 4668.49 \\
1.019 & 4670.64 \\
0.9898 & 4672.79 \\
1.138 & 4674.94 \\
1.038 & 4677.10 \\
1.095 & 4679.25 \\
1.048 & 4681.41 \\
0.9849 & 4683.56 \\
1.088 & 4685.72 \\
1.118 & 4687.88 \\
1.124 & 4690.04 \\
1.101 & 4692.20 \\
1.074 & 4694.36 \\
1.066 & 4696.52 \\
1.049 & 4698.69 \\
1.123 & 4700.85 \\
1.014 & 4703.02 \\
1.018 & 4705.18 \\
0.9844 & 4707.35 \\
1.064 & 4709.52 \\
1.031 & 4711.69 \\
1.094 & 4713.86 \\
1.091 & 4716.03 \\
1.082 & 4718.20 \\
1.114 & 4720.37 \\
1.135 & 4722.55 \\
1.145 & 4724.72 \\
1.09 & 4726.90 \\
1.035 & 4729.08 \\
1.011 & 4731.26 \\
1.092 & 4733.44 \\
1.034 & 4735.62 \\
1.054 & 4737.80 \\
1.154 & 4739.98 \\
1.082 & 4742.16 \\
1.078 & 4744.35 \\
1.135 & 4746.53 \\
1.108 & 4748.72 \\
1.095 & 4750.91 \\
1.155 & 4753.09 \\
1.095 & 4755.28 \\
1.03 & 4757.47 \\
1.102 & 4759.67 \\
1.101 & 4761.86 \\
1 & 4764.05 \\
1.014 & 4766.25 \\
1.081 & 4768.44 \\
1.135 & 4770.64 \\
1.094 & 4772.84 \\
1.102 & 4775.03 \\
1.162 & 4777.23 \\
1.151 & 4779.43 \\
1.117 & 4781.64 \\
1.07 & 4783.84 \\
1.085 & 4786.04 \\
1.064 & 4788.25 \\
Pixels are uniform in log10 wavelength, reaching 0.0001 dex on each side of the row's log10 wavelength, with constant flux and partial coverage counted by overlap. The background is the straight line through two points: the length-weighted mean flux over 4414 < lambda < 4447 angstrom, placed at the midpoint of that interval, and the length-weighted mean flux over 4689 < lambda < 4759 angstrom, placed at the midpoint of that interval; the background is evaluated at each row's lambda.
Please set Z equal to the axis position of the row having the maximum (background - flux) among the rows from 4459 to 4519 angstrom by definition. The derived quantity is 4462.48 angstrom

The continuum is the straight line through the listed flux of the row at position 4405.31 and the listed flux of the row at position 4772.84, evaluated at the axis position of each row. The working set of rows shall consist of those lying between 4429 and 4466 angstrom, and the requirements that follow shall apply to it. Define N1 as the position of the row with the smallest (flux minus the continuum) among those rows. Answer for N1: 4458.37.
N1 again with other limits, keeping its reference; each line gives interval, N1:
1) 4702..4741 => 4707.35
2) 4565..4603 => 4602.32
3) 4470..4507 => 4483.08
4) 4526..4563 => 4532.90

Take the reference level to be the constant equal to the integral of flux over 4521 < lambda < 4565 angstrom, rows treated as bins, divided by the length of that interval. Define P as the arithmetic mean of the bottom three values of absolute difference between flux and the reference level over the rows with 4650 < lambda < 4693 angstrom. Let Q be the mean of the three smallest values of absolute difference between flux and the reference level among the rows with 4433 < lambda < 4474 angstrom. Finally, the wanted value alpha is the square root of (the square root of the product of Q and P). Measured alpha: 0.10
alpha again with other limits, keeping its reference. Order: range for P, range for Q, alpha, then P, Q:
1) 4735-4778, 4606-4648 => 0.11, 0.0083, 0.0199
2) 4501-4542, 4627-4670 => 0.14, 0.0281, 0.0126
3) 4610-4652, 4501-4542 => 0.14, 0.0151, 0.0281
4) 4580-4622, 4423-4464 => 0.08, 0.0063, 0.0079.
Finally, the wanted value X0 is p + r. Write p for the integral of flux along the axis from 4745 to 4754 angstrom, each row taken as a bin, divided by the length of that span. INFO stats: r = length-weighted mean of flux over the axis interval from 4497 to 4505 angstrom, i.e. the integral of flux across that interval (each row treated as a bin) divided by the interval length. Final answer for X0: 2.20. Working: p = 1.12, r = 1.08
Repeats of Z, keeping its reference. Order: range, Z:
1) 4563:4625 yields 4602.32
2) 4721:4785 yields 4764.05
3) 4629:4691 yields 4644.90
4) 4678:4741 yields 4707.35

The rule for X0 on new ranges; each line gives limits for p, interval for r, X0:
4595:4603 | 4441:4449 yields 2.05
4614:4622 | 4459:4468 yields 2.05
